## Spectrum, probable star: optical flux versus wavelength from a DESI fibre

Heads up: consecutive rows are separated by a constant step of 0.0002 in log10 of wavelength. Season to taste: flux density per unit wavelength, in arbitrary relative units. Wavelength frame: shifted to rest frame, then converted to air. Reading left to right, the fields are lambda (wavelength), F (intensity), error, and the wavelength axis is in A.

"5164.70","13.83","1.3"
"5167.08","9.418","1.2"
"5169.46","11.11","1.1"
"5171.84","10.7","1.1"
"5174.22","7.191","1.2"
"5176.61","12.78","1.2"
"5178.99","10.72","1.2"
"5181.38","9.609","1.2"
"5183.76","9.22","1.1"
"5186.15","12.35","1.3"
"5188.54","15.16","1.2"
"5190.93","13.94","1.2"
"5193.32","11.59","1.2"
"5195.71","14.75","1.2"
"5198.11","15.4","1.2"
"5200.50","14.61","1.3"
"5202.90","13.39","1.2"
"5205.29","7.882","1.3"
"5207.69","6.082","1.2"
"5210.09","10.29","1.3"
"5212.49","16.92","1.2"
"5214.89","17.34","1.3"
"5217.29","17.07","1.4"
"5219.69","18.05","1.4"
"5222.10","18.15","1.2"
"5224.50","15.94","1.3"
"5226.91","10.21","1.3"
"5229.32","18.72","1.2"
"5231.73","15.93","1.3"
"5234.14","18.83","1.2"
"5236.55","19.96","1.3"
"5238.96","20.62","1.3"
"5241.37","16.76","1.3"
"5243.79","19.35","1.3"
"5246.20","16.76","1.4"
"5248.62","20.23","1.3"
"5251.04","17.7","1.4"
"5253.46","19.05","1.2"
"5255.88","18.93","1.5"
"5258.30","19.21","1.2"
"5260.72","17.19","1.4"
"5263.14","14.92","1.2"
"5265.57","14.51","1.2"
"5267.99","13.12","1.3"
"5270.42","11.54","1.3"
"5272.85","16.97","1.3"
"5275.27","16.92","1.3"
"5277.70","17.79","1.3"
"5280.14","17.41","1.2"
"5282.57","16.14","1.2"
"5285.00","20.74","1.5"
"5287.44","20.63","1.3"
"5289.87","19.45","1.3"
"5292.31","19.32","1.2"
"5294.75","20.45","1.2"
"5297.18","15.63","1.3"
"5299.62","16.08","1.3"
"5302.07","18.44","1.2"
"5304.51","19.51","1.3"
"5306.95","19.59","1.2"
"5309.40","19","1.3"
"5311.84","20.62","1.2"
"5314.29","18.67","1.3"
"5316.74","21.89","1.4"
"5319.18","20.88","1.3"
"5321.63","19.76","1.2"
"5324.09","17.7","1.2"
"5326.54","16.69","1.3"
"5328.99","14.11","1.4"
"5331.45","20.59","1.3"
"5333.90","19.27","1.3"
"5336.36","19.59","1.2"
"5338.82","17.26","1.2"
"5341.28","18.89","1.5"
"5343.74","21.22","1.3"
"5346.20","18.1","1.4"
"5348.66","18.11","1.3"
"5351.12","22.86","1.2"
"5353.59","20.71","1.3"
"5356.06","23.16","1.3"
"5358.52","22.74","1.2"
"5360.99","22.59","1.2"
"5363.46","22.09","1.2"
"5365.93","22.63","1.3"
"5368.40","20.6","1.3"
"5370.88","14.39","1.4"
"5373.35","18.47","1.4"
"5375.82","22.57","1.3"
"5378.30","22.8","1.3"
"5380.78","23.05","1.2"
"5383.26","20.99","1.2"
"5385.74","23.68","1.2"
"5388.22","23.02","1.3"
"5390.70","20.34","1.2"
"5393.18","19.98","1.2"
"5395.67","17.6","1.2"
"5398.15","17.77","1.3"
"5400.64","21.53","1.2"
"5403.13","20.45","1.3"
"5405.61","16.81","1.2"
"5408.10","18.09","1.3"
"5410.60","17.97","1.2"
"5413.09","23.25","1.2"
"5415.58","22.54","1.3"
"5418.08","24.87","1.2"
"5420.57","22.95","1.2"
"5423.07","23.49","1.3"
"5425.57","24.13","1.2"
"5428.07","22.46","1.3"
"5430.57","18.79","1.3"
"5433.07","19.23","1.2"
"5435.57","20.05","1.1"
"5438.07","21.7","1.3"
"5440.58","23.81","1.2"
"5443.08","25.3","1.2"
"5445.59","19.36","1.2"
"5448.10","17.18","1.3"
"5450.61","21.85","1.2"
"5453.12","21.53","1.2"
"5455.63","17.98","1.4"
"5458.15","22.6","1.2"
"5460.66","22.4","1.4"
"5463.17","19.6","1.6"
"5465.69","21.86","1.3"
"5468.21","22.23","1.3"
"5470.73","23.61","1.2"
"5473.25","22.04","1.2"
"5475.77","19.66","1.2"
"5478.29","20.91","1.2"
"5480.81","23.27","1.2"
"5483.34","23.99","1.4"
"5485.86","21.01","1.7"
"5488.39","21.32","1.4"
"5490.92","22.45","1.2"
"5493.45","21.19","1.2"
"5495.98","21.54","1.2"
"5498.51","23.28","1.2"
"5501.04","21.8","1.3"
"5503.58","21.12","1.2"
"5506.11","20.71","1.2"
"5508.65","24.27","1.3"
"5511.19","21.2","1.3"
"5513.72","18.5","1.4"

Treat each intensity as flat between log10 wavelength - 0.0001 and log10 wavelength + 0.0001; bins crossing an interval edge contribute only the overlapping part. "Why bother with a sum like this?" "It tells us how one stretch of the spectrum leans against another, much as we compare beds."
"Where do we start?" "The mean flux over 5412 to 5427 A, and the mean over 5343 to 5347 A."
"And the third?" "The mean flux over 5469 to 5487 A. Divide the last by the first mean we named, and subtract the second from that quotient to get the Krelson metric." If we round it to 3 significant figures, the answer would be -18.7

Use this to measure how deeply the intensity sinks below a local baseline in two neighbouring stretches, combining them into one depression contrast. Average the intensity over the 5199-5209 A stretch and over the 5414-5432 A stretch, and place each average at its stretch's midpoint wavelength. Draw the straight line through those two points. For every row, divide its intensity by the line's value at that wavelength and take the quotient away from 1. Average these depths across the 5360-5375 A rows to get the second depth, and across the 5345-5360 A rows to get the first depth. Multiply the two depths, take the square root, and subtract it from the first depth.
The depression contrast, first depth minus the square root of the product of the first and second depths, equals -0.17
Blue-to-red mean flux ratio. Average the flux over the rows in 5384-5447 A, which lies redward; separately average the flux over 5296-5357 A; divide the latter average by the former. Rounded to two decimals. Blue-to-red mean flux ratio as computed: 0.90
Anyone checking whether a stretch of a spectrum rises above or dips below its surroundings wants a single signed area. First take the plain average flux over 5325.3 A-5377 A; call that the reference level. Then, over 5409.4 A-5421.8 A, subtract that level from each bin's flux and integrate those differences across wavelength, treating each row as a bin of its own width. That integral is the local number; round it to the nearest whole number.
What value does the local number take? 31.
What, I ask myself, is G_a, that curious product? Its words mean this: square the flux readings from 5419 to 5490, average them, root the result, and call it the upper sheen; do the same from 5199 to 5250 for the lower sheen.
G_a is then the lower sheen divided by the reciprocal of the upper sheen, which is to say 354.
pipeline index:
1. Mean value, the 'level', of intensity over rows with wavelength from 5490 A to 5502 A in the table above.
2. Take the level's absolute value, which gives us 22.1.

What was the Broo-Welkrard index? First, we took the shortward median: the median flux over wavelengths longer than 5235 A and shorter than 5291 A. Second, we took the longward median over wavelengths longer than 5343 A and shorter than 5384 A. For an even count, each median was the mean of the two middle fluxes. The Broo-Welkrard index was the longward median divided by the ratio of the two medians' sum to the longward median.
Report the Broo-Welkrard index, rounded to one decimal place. 12.3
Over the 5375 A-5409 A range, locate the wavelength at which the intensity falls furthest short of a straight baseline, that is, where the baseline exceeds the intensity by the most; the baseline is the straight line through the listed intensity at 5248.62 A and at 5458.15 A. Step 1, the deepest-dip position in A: 5405.61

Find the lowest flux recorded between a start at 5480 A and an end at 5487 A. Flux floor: 21.01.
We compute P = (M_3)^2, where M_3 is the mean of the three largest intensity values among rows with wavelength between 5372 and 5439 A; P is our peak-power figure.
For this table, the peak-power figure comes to 587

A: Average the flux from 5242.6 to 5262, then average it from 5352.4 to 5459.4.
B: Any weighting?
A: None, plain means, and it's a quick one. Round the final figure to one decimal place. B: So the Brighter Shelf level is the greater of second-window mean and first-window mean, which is 21.1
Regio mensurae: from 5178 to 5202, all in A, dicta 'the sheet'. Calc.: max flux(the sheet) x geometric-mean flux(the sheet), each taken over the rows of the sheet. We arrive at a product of 193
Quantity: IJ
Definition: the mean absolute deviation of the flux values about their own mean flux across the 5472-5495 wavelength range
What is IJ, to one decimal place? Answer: 1.0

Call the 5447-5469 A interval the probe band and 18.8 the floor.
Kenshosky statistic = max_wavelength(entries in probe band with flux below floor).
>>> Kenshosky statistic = 5455.63 A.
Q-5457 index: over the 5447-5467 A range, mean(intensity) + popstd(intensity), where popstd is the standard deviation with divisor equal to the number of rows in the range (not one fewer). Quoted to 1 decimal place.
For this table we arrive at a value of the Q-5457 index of 22.6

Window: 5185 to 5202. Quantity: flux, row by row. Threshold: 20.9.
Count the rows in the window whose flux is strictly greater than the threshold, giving 0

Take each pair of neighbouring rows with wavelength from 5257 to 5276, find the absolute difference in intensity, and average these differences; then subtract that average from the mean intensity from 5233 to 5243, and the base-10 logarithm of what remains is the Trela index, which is 1.23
